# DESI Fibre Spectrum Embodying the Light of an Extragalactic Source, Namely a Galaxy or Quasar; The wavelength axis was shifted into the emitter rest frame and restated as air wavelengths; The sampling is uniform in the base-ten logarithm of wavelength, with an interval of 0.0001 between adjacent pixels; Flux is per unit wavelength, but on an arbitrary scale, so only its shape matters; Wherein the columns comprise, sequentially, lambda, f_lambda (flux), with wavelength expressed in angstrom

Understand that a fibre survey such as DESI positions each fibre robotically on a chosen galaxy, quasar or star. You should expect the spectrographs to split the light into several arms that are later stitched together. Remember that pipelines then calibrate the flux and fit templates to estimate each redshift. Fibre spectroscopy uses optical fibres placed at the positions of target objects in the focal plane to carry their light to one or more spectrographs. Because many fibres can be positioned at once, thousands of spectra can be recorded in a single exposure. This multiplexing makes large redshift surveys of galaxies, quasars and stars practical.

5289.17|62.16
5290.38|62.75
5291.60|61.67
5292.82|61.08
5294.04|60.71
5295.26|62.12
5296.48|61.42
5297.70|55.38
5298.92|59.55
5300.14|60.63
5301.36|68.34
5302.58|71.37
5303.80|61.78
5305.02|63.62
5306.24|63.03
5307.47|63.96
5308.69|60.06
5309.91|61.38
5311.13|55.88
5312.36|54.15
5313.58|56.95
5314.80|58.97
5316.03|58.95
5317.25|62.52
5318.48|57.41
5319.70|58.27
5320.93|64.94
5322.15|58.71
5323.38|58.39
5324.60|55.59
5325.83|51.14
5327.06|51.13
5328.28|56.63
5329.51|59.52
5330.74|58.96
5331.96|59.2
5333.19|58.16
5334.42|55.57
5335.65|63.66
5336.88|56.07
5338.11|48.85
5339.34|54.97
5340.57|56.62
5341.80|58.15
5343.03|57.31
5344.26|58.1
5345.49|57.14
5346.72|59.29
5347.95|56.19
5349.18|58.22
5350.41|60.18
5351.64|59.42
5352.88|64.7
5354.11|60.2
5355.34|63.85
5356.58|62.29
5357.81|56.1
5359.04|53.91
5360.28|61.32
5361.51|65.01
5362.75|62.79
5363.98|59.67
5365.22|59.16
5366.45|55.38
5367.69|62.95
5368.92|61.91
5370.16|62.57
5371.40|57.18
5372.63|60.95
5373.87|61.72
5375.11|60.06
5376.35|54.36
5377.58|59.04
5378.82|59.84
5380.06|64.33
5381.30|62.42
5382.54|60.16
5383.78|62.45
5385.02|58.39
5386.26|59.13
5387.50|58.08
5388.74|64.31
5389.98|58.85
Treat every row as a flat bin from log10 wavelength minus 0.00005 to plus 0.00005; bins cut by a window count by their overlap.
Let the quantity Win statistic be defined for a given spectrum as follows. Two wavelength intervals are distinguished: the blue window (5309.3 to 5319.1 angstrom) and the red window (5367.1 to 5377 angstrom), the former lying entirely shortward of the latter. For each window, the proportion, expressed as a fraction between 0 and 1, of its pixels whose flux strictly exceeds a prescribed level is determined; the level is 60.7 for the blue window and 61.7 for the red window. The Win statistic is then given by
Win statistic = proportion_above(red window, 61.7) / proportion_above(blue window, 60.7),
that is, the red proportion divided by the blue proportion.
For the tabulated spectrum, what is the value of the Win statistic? 2.0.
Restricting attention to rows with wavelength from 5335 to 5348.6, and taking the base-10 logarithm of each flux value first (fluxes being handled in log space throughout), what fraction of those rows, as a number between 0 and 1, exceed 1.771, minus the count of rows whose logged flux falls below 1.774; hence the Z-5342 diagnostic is -10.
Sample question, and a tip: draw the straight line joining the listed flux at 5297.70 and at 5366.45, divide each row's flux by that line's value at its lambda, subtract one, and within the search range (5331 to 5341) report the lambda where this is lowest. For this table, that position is 5338.11 angstrom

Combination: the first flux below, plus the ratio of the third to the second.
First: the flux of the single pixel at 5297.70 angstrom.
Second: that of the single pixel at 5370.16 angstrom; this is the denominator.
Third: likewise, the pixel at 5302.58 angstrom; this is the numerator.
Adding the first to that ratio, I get 56.5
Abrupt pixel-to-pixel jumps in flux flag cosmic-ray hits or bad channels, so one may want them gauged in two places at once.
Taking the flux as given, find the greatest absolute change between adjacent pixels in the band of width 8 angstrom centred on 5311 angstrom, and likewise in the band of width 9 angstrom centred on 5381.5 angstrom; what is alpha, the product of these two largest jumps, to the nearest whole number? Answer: 25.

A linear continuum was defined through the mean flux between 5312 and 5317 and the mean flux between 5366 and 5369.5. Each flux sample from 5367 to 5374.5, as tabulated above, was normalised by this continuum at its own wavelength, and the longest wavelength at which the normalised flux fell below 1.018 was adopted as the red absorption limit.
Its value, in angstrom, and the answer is 5372.63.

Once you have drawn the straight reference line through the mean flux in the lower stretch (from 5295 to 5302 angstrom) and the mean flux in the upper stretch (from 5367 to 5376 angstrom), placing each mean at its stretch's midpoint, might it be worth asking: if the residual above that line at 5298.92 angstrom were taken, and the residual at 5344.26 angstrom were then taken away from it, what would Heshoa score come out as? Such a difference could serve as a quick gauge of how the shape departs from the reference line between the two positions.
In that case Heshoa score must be 1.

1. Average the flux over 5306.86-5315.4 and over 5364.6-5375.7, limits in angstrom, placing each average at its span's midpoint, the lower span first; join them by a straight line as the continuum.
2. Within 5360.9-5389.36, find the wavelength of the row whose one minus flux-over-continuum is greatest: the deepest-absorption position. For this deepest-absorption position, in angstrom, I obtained 5376.35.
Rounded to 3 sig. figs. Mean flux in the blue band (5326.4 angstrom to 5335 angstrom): 57.0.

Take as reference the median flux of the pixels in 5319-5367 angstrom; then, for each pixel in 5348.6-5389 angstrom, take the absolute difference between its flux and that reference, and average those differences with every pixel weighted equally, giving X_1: 3.0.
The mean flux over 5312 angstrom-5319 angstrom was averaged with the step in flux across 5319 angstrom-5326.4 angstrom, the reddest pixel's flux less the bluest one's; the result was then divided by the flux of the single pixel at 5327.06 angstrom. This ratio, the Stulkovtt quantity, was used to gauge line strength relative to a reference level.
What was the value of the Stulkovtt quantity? 0.50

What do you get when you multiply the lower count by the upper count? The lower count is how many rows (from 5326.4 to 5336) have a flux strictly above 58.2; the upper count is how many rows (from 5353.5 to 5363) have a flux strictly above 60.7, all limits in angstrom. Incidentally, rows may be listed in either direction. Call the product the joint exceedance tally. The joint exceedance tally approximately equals 20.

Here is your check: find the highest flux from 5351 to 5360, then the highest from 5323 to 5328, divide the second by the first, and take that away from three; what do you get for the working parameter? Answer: 2.10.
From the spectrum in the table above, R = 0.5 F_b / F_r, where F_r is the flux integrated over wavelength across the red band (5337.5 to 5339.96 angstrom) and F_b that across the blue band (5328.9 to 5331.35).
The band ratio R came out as 0.57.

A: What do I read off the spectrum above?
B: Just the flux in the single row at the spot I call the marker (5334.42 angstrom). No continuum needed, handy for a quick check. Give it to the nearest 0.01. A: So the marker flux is 55.57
